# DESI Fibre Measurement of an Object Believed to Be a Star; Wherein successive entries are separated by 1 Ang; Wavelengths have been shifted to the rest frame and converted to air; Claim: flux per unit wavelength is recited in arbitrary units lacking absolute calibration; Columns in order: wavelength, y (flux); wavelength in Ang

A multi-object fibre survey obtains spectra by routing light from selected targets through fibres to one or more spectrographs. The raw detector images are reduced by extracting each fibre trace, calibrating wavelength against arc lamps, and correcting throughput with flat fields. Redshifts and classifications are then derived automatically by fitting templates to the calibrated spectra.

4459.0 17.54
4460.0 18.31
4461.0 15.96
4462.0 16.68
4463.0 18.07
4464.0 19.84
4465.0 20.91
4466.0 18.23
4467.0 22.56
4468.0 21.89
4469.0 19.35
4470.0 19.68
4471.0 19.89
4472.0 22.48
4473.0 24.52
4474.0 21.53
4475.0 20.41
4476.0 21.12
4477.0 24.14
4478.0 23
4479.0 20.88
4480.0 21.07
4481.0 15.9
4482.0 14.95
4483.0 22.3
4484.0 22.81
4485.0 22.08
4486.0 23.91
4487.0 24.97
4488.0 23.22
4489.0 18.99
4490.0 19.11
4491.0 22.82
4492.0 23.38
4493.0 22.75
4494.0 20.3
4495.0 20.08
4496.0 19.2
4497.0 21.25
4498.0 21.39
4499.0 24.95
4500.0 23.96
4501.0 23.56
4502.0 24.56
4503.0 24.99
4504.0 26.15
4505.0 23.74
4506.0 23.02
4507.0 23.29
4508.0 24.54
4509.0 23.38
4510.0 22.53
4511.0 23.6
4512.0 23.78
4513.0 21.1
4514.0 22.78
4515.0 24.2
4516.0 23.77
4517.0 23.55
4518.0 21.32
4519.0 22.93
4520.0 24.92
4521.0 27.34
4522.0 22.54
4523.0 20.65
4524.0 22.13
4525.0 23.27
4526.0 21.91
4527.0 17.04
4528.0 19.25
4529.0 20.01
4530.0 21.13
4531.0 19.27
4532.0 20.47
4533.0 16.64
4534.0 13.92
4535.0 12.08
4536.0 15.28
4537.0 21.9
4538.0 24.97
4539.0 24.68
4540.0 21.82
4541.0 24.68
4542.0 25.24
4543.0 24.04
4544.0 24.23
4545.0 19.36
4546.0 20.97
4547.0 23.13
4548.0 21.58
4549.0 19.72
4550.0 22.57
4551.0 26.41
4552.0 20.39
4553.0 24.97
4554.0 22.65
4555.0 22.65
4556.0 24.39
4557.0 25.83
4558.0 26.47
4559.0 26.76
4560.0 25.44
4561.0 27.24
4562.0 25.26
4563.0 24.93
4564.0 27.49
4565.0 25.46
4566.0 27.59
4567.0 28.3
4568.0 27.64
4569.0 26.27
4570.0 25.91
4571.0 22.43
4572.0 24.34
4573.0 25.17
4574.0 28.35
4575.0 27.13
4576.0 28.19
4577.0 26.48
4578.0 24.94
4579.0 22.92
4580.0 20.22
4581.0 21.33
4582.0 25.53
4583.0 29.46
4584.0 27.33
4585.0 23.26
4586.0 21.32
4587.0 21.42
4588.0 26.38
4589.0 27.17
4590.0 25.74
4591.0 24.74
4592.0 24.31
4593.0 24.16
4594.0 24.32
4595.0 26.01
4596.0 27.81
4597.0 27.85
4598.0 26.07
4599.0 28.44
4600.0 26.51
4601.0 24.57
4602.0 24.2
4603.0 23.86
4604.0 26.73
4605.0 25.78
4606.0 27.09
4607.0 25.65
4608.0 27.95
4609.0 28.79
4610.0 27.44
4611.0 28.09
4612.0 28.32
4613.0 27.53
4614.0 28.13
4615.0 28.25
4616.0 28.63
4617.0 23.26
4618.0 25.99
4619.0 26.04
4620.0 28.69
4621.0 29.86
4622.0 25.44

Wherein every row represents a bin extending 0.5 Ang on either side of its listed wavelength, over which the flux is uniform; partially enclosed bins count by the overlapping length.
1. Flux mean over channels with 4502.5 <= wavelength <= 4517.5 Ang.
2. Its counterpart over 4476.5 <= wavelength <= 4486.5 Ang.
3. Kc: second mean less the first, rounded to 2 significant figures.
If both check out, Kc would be -2.5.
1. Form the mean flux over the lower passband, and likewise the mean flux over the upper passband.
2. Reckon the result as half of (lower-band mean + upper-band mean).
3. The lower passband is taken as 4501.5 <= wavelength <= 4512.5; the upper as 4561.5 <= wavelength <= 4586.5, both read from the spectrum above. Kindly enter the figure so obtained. 24.7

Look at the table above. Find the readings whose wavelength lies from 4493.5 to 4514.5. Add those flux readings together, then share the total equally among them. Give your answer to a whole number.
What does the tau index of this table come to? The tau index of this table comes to 23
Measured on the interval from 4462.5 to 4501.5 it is 21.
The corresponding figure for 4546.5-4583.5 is 25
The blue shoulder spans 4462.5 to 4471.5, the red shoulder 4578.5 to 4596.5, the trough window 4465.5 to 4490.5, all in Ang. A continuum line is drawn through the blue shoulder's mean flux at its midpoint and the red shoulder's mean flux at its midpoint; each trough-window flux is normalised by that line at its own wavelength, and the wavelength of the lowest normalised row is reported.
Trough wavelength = 4482.0 Ang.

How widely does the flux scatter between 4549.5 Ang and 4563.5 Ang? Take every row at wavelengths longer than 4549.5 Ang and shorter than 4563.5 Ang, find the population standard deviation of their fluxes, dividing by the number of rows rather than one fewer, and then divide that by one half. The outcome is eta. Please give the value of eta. 3.8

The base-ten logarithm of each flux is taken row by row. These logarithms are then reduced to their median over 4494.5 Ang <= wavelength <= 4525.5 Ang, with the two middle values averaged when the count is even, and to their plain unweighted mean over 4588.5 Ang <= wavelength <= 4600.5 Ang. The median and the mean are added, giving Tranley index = 2.78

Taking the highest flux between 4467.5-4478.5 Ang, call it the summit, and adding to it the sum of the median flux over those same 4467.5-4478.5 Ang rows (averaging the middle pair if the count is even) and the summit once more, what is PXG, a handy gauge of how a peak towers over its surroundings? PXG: 71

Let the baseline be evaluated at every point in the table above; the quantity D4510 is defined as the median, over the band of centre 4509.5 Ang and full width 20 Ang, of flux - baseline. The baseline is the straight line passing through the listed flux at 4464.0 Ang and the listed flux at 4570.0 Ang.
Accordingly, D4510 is 1.0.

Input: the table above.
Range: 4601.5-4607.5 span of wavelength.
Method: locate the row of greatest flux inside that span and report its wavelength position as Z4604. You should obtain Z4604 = 4606.0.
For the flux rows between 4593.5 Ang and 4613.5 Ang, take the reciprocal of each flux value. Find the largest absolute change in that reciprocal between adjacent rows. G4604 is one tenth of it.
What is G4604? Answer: 0.0004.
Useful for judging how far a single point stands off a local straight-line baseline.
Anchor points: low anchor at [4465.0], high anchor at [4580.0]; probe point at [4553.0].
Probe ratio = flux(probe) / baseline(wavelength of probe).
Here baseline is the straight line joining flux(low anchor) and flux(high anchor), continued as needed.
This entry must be 1.23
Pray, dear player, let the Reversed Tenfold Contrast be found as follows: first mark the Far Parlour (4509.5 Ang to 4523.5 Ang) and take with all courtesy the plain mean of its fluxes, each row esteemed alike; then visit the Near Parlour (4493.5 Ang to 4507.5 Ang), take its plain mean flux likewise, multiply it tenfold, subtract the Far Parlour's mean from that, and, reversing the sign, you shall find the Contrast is -206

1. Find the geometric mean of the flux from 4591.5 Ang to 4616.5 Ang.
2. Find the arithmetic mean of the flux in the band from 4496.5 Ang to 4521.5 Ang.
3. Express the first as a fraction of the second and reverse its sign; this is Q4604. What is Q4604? -1.13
